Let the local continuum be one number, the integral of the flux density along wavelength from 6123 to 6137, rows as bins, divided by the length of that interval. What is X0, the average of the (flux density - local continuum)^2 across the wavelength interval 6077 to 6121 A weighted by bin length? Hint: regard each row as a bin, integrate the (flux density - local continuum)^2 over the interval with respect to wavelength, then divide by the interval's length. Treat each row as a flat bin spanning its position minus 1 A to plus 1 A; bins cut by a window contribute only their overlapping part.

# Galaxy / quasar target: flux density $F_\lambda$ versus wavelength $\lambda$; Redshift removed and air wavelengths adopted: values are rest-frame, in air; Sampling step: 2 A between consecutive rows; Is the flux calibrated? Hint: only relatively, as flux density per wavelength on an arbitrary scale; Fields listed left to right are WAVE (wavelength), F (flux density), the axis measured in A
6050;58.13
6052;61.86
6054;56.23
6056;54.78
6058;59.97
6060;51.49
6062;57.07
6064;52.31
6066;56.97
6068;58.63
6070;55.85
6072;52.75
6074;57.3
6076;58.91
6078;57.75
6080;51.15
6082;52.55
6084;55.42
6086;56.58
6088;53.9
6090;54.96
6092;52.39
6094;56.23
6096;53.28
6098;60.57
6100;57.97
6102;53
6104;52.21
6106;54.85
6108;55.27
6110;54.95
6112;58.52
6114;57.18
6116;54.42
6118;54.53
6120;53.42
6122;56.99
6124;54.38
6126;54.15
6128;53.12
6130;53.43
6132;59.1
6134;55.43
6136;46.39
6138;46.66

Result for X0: 7.0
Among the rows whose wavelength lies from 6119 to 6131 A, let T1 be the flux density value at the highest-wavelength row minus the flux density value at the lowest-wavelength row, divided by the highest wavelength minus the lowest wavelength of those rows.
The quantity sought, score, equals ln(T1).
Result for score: -6.91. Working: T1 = 0.00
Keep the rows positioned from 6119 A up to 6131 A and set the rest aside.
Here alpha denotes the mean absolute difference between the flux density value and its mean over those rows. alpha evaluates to 1.0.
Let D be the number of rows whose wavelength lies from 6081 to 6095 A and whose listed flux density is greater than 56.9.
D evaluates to 0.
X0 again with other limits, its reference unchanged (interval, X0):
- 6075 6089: 8.9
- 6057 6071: 13.8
